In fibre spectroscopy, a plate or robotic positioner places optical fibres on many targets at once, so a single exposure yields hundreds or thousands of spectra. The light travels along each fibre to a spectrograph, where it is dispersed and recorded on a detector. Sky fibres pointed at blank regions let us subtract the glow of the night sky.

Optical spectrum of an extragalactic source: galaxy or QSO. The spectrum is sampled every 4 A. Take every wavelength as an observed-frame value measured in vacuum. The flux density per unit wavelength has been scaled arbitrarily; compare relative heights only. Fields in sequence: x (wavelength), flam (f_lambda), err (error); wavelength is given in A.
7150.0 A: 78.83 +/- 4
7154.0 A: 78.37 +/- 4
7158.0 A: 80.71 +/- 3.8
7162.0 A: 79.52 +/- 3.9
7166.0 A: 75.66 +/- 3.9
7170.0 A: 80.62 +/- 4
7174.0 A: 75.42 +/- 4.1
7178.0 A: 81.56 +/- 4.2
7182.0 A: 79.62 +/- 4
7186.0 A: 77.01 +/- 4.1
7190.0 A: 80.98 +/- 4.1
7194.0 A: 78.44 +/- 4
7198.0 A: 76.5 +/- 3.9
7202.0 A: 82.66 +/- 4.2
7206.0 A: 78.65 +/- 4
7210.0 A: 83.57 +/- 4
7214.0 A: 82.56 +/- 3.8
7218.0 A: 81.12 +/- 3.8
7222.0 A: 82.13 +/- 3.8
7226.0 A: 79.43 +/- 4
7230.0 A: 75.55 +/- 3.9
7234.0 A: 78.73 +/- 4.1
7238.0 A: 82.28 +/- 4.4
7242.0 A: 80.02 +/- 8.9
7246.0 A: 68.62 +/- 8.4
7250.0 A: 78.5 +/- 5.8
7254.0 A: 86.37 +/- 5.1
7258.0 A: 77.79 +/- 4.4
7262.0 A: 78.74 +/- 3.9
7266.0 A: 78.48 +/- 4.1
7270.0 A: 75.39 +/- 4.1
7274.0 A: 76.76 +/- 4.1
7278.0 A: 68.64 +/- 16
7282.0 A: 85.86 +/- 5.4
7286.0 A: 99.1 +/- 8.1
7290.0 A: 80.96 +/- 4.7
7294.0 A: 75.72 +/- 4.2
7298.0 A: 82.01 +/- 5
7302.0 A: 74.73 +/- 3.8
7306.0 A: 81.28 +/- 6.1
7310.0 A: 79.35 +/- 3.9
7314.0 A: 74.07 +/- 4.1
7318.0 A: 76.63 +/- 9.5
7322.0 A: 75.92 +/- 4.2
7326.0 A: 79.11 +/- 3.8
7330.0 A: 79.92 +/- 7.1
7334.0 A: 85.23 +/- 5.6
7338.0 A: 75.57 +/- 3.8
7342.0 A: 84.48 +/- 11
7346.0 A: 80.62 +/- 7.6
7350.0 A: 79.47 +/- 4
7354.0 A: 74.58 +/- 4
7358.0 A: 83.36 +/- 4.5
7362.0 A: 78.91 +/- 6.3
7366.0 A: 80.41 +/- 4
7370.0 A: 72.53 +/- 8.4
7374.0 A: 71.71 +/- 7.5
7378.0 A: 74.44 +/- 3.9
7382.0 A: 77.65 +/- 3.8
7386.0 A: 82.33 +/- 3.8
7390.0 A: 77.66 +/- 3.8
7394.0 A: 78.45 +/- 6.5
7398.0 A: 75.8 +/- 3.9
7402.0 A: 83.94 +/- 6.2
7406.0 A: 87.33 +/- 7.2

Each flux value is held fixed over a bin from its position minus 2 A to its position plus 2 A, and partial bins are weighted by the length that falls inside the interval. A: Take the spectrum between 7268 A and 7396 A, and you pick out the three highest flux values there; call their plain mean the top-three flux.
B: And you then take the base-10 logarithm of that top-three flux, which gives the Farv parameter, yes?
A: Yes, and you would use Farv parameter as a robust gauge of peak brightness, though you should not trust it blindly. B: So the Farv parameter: 1.955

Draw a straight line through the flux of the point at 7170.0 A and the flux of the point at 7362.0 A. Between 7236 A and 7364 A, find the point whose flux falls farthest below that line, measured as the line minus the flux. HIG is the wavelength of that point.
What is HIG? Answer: 7246.0 A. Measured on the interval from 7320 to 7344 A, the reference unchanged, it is 7338.0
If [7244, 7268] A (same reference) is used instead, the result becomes 7246.0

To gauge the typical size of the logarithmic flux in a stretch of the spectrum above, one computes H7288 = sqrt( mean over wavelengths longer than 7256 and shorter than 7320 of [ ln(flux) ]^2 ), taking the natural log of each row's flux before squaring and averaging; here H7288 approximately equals 4.37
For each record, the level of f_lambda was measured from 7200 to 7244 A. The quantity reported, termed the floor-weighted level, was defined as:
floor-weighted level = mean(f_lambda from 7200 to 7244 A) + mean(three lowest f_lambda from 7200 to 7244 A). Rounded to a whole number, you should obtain 158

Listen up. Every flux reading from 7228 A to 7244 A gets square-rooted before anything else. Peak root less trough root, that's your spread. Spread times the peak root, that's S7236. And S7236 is 3.4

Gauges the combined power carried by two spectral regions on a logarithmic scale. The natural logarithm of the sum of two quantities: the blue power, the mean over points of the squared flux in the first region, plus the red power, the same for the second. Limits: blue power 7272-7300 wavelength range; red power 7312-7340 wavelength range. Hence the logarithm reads 9.457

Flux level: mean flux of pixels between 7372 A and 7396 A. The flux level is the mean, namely 77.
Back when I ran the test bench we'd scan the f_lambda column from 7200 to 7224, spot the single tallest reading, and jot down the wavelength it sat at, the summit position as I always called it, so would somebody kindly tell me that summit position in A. 7210.0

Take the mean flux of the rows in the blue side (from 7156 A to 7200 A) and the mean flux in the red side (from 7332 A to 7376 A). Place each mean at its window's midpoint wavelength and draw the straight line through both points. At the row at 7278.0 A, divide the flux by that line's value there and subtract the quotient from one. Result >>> 0.13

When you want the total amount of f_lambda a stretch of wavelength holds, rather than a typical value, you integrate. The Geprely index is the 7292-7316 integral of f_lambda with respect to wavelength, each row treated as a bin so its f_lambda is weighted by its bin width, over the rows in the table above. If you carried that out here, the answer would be 1869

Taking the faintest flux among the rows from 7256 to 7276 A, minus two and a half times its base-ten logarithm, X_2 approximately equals -4.69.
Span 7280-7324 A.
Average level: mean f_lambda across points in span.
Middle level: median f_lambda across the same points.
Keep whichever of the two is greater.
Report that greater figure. 80.5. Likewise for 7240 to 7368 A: 79.3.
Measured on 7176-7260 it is 79.6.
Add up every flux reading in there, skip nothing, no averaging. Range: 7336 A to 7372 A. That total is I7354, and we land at 710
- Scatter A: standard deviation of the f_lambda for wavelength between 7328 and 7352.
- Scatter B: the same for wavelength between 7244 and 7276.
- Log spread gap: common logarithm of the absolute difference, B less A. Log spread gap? 0.12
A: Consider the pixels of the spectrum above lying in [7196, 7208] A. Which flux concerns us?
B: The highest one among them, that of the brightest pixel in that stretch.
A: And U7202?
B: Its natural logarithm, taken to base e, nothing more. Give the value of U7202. 4.41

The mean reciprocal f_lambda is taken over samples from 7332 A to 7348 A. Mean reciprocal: 0.0123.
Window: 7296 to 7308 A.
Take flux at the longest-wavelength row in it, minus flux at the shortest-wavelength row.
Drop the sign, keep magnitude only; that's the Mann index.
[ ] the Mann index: 0.7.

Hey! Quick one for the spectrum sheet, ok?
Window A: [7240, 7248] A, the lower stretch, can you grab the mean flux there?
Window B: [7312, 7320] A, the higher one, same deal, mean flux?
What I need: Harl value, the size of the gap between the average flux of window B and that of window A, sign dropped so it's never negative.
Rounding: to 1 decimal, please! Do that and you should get 1.0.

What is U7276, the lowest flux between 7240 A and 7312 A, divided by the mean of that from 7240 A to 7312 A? 0.86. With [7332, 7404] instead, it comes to 0.91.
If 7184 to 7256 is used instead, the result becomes 0.86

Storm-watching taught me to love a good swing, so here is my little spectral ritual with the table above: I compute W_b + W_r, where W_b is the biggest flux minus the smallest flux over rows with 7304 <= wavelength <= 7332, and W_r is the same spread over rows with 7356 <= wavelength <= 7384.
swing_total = 19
